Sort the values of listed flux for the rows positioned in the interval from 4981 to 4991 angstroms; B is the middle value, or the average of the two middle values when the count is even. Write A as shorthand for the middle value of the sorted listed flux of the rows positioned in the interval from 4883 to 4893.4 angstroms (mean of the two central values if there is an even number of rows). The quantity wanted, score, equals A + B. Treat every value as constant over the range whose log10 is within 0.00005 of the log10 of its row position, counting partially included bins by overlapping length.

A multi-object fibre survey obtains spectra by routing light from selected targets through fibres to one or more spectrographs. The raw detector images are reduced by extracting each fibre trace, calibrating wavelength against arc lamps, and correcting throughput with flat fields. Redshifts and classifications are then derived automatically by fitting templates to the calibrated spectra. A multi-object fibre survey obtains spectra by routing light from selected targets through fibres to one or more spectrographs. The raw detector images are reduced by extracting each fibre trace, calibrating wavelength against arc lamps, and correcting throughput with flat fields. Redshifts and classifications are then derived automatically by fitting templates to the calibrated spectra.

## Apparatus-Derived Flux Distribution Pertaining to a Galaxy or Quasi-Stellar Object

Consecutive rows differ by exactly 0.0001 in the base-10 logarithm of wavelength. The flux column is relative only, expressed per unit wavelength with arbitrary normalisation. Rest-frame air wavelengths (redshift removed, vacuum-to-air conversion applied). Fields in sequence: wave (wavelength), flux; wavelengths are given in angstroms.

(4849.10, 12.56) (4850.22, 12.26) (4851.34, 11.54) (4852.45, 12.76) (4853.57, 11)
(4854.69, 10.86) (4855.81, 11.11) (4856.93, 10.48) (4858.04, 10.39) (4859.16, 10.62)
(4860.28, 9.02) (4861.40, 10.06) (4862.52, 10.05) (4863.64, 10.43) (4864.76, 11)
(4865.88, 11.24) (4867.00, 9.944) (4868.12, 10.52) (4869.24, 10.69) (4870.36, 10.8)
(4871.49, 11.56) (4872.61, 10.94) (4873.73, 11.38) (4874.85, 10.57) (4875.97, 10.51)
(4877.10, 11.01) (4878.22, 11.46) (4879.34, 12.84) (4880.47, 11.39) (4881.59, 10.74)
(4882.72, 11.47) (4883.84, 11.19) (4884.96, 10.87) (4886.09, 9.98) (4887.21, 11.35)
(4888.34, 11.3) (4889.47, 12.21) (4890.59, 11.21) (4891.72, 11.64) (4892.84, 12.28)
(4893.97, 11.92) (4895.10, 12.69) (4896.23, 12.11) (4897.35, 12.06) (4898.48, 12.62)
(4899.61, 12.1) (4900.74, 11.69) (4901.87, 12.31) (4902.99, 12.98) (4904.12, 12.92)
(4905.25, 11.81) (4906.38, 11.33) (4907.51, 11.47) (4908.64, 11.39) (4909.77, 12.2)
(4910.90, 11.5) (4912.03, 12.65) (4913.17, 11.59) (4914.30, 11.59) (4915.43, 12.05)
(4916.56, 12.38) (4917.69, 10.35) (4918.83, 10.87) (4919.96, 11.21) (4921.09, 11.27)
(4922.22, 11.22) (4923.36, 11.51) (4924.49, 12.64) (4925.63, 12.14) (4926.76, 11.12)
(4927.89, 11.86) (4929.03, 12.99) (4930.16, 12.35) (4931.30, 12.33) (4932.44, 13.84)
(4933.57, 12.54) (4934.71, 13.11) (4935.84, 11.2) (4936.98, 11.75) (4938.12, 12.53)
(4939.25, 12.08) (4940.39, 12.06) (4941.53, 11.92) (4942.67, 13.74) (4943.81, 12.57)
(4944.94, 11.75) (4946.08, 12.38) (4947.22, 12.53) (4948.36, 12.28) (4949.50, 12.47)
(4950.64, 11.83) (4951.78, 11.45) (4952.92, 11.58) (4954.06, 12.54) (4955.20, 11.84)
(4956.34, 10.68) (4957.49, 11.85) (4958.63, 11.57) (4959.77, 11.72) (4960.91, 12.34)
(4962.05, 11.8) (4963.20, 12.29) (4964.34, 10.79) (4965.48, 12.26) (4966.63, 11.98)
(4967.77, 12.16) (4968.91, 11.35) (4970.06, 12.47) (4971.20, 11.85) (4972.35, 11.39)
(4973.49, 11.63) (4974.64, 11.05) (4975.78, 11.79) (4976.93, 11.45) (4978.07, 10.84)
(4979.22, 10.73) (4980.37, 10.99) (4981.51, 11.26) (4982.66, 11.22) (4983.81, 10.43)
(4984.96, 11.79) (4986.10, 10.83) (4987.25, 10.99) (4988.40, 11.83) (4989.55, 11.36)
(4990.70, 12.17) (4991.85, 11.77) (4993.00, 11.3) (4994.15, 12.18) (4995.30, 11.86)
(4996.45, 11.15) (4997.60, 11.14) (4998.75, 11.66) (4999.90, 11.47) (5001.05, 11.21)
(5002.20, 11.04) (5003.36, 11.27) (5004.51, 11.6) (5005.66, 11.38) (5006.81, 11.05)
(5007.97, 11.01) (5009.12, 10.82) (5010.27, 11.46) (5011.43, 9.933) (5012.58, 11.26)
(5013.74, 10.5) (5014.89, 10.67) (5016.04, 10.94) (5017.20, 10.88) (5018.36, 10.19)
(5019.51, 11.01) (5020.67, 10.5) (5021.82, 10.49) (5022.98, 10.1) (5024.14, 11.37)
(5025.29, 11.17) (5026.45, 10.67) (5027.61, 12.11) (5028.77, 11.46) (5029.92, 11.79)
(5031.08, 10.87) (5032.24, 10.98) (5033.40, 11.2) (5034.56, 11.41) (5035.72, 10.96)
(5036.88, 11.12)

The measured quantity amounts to 22.6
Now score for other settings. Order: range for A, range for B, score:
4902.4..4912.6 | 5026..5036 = 23.0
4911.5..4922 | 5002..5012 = 22.6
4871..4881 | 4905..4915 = 23.0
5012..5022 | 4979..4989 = 21.7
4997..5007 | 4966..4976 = 23.1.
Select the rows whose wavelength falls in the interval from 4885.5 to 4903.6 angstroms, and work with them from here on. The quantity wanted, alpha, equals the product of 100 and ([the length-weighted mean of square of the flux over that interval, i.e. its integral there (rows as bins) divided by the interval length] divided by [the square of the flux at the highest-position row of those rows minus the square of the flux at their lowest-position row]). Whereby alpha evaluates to 206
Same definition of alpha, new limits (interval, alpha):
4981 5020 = -2255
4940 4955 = 1270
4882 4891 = -2129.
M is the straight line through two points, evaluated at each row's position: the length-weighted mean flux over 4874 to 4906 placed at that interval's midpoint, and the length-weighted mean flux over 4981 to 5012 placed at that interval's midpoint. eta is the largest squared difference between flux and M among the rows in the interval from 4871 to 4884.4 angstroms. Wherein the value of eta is 1.50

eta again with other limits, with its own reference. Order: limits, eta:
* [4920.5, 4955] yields 5.33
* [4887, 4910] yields 1.80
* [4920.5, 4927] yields 1.17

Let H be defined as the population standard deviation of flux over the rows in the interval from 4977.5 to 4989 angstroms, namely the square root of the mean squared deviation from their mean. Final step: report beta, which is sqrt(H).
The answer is 0.65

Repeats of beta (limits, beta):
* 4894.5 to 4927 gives 0.80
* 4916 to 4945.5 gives 0.91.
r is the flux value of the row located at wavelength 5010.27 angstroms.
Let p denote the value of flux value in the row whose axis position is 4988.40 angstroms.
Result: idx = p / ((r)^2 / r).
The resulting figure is 1.03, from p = 11.83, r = 11.46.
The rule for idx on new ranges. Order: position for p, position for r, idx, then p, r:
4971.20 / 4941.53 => 0.99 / 11.85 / 11.92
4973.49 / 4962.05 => 0.99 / 11.63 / 11.8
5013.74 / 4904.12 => 0.81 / 10.5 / 12.92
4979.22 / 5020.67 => 1.02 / 10.73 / 10.5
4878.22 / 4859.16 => 1.08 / 11.46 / 10.62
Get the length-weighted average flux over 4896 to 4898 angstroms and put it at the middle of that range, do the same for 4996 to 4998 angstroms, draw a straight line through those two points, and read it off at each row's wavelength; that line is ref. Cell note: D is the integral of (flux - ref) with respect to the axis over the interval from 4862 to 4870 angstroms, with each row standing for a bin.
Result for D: -15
